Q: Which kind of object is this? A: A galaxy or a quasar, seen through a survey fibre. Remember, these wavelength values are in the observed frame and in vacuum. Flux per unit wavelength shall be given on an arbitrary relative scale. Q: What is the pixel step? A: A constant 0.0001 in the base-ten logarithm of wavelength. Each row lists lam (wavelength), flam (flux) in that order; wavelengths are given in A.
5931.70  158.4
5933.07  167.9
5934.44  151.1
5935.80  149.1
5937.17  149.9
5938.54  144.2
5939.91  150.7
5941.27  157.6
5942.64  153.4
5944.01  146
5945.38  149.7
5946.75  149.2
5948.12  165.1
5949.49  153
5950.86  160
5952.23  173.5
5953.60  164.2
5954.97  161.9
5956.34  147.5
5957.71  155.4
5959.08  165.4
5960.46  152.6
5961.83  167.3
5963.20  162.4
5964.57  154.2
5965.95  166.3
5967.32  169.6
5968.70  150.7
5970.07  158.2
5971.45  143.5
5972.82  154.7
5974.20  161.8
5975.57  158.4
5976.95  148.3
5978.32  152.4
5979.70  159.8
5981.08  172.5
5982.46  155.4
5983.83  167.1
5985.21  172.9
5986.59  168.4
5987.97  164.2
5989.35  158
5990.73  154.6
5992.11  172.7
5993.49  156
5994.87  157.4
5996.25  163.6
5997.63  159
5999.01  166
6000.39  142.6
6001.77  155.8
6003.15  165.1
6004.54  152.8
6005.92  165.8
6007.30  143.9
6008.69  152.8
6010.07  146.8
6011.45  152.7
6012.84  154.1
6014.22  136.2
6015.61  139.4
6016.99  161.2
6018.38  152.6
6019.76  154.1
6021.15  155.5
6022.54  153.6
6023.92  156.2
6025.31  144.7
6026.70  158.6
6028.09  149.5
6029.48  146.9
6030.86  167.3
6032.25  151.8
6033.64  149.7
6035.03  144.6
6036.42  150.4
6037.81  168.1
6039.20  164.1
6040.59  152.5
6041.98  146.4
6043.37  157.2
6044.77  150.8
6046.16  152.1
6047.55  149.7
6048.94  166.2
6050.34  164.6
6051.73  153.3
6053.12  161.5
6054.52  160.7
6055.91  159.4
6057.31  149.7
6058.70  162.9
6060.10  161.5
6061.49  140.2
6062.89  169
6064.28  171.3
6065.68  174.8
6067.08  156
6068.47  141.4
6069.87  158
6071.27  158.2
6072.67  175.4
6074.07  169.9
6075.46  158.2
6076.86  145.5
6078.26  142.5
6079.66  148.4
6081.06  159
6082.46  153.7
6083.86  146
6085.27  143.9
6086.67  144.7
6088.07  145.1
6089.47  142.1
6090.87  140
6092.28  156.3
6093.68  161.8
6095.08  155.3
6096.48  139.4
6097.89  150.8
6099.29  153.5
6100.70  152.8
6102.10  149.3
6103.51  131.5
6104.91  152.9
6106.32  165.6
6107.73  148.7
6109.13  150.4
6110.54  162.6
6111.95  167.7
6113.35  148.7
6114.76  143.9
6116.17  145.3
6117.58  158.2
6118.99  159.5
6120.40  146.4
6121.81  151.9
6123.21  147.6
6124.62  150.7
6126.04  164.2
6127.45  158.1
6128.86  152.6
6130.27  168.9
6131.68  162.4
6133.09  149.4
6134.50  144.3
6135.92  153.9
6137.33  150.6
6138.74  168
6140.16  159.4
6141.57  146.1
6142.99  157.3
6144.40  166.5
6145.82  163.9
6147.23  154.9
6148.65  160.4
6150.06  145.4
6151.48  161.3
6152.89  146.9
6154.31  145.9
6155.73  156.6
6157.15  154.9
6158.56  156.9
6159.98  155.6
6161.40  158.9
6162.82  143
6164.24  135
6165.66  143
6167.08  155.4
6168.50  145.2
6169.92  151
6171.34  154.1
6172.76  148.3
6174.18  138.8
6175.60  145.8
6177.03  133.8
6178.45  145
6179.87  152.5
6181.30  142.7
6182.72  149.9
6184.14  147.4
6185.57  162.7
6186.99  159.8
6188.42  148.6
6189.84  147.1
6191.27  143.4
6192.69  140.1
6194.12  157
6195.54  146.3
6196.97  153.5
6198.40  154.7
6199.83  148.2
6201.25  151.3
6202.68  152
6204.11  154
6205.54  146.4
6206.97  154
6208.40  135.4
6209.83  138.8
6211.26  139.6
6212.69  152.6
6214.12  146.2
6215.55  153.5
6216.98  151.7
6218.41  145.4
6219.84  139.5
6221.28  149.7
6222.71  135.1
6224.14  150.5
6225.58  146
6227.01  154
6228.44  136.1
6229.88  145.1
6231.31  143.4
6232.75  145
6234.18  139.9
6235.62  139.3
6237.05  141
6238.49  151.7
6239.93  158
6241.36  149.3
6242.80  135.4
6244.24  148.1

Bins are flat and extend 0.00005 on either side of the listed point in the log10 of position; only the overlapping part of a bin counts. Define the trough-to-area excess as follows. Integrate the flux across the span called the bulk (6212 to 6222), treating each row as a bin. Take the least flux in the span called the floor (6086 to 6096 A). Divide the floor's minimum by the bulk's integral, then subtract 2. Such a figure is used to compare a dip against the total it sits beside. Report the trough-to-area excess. -1.906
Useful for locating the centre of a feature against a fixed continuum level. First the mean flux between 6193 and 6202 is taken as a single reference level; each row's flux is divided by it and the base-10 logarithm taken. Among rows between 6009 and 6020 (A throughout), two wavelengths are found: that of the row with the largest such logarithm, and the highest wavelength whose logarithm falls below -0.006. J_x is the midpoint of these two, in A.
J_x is 6016.3 A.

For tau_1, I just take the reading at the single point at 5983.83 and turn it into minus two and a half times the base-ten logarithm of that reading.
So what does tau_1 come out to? -5.56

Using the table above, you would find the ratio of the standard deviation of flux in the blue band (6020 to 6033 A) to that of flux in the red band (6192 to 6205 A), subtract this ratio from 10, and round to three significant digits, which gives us 8.69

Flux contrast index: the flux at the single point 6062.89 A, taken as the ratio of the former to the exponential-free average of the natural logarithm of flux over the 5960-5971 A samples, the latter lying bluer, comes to 33.3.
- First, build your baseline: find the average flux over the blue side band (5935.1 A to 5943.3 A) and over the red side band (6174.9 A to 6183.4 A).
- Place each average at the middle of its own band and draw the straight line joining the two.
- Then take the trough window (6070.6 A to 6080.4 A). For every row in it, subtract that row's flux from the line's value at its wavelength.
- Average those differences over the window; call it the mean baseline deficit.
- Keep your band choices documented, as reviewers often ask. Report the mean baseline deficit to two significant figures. -9.4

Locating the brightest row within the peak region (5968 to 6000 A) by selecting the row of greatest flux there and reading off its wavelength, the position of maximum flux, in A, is 5985.21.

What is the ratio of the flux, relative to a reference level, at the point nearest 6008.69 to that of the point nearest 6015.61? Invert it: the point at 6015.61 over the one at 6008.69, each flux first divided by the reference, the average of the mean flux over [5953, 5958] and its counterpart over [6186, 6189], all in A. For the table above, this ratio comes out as 0.91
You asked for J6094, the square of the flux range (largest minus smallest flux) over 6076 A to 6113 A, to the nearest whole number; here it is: 1310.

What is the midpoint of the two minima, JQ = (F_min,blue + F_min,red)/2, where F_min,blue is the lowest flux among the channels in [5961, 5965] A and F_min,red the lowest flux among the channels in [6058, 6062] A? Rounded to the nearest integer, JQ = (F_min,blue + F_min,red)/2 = 147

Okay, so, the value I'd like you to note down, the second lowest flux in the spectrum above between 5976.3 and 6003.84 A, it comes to 148.3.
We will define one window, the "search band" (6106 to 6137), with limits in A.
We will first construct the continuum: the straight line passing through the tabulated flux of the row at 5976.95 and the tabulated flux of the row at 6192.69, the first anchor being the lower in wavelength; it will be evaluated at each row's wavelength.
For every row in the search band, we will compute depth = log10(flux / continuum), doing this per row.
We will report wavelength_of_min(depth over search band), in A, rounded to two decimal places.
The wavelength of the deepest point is 6114.76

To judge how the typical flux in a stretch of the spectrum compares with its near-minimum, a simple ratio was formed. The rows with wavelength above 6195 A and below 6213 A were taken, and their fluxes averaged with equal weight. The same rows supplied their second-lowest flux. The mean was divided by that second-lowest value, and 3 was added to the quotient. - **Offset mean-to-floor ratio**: 4.07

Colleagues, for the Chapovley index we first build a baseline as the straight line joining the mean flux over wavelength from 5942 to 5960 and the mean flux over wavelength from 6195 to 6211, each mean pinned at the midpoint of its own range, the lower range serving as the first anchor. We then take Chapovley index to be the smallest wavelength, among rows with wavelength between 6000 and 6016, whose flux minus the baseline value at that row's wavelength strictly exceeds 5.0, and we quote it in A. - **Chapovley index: 6003.15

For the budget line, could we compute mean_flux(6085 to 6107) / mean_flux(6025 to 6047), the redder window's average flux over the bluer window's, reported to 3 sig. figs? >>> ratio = 0.972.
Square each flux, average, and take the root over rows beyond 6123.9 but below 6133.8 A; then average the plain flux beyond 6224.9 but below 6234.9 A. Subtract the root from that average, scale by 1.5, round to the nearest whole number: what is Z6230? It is -21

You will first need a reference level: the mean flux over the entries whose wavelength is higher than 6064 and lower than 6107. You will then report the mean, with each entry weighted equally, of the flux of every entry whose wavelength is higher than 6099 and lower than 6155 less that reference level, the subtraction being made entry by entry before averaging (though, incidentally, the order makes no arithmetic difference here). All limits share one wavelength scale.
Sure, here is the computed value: 1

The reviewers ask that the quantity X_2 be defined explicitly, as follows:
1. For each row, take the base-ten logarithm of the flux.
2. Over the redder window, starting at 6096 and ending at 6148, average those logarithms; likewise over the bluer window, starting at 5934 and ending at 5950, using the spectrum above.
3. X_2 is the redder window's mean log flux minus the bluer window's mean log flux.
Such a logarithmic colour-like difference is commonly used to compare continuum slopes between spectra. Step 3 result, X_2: 0.006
